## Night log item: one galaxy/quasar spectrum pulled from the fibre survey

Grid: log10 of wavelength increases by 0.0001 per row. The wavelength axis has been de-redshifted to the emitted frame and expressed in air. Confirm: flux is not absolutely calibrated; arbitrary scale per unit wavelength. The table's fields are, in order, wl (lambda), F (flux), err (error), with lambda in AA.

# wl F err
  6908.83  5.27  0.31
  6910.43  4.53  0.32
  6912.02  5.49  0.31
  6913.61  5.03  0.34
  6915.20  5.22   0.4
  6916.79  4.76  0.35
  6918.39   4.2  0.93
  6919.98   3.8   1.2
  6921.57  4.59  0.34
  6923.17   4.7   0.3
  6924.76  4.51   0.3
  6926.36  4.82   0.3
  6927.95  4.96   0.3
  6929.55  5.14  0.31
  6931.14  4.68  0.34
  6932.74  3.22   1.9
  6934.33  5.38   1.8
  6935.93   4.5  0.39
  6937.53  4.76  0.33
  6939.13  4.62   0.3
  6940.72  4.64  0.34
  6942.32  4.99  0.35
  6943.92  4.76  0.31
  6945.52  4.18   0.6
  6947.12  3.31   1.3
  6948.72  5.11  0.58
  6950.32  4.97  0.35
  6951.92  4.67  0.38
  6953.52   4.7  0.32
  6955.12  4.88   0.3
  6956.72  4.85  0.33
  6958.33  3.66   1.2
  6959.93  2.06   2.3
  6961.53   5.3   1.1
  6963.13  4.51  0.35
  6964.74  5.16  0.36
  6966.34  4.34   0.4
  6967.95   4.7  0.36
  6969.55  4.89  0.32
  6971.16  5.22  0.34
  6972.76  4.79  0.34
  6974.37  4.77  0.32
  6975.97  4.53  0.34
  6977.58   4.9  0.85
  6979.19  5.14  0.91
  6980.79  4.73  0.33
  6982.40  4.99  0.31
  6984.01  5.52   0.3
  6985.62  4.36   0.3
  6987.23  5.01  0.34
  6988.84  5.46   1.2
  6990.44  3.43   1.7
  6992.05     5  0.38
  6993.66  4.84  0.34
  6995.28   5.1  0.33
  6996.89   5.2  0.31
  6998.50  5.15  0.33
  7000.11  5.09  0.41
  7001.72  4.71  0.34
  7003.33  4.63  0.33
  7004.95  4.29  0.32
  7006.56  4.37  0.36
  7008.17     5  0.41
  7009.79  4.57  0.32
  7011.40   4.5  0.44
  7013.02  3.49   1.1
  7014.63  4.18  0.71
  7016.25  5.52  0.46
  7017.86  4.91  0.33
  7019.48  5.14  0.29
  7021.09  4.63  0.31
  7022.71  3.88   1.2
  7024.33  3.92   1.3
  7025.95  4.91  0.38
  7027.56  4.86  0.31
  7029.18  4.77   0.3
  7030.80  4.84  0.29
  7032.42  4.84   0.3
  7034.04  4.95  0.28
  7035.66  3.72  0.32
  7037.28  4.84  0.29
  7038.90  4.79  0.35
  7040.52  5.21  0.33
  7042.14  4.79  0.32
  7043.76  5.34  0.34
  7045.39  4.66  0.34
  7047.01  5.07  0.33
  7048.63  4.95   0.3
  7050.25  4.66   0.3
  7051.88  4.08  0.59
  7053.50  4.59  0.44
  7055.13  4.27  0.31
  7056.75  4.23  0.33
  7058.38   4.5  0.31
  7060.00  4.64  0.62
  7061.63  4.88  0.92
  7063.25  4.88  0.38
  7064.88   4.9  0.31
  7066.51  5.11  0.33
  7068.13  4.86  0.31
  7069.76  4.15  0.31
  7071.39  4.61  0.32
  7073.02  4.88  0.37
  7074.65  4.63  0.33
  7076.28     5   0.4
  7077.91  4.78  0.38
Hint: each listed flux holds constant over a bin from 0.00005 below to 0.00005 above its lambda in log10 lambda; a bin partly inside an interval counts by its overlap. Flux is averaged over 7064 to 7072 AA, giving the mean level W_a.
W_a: 4.73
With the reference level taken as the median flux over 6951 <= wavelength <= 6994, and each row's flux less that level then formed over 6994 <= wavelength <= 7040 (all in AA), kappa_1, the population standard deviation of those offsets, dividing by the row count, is 0.47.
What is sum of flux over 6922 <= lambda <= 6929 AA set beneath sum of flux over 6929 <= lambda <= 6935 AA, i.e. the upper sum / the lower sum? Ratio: 0.97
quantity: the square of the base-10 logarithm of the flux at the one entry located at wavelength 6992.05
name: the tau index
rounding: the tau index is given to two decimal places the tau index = 0.49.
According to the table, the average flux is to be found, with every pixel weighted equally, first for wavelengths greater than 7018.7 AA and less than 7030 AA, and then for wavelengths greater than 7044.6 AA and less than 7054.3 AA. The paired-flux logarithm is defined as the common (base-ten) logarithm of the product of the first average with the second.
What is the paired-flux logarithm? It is 1.33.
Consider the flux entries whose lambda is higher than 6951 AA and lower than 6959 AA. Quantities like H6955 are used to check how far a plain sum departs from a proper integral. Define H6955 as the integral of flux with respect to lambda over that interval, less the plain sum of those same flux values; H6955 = 14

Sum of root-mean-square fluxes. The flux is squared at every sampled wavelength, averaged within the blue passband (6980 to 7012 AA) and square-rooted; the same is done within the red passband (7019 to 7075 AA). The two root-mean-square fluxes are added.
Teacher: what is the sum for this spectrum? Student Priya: 9.52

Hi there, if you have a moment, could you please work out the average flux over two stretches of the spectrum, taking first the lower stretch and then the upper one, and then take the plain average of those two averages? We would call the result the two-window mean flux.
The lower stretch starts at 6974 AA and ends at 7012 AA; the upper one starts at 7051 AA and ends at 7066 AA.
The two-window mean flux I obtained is 4.68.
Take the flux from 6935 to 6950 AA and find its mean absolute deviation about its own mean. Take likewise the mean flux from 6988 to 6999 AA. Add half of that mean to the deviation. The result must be 2.80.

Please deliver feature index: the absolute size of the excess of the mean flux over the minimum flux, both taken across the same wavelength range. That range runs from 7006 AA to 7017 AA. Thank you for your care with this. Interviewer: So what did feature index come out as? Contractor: 1.0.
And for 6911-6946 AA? 1.5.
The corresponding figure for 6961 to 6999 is 1.4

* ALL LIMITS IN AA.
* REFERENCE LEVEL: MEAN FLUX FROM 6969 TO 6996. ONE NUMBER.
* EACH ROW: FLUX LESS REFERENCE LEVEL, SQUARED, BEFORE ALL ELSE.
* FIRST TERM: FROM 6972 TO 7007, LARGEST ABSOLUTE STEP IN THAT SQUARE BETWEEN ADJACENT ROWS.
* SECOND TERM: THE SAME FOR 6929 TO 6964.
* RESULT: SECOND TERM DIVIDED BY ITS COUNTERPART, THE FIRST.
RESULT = 3.8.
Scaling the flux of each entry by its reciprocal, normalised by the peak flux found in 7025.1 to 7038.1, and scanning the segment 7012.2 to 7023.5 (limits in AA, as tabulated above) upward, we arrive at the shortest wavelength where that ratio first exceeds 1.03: 7013.02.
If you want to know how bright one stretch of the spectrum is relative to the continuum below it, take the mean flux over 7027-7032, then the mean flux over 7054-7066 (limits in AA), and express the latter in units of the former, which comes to 0.96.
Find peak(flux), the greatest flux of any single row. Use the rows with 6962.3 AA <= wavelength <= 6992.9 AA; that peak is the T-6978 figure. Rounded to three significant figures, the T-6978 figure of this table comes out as 5.52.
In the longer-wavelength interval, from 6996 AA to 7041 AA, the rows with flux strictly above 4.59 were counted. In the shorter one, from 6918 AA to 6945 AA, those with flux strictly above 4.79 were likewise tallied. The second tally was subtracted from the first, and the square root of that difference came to 3.7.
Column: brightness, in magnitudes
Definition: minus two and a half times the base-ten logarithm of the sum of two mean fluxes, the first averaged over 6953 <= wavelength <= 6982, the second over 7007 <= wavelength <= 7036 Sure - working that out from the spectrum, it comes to -2.41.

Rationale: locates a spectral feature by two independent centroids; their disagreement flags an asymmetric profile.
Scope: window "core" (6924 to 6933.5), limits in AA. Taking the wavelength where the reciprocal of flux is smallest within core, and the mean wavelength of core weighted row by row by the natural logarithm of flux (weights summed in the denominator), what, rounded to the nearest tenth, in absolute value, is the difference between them 1.0 AA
